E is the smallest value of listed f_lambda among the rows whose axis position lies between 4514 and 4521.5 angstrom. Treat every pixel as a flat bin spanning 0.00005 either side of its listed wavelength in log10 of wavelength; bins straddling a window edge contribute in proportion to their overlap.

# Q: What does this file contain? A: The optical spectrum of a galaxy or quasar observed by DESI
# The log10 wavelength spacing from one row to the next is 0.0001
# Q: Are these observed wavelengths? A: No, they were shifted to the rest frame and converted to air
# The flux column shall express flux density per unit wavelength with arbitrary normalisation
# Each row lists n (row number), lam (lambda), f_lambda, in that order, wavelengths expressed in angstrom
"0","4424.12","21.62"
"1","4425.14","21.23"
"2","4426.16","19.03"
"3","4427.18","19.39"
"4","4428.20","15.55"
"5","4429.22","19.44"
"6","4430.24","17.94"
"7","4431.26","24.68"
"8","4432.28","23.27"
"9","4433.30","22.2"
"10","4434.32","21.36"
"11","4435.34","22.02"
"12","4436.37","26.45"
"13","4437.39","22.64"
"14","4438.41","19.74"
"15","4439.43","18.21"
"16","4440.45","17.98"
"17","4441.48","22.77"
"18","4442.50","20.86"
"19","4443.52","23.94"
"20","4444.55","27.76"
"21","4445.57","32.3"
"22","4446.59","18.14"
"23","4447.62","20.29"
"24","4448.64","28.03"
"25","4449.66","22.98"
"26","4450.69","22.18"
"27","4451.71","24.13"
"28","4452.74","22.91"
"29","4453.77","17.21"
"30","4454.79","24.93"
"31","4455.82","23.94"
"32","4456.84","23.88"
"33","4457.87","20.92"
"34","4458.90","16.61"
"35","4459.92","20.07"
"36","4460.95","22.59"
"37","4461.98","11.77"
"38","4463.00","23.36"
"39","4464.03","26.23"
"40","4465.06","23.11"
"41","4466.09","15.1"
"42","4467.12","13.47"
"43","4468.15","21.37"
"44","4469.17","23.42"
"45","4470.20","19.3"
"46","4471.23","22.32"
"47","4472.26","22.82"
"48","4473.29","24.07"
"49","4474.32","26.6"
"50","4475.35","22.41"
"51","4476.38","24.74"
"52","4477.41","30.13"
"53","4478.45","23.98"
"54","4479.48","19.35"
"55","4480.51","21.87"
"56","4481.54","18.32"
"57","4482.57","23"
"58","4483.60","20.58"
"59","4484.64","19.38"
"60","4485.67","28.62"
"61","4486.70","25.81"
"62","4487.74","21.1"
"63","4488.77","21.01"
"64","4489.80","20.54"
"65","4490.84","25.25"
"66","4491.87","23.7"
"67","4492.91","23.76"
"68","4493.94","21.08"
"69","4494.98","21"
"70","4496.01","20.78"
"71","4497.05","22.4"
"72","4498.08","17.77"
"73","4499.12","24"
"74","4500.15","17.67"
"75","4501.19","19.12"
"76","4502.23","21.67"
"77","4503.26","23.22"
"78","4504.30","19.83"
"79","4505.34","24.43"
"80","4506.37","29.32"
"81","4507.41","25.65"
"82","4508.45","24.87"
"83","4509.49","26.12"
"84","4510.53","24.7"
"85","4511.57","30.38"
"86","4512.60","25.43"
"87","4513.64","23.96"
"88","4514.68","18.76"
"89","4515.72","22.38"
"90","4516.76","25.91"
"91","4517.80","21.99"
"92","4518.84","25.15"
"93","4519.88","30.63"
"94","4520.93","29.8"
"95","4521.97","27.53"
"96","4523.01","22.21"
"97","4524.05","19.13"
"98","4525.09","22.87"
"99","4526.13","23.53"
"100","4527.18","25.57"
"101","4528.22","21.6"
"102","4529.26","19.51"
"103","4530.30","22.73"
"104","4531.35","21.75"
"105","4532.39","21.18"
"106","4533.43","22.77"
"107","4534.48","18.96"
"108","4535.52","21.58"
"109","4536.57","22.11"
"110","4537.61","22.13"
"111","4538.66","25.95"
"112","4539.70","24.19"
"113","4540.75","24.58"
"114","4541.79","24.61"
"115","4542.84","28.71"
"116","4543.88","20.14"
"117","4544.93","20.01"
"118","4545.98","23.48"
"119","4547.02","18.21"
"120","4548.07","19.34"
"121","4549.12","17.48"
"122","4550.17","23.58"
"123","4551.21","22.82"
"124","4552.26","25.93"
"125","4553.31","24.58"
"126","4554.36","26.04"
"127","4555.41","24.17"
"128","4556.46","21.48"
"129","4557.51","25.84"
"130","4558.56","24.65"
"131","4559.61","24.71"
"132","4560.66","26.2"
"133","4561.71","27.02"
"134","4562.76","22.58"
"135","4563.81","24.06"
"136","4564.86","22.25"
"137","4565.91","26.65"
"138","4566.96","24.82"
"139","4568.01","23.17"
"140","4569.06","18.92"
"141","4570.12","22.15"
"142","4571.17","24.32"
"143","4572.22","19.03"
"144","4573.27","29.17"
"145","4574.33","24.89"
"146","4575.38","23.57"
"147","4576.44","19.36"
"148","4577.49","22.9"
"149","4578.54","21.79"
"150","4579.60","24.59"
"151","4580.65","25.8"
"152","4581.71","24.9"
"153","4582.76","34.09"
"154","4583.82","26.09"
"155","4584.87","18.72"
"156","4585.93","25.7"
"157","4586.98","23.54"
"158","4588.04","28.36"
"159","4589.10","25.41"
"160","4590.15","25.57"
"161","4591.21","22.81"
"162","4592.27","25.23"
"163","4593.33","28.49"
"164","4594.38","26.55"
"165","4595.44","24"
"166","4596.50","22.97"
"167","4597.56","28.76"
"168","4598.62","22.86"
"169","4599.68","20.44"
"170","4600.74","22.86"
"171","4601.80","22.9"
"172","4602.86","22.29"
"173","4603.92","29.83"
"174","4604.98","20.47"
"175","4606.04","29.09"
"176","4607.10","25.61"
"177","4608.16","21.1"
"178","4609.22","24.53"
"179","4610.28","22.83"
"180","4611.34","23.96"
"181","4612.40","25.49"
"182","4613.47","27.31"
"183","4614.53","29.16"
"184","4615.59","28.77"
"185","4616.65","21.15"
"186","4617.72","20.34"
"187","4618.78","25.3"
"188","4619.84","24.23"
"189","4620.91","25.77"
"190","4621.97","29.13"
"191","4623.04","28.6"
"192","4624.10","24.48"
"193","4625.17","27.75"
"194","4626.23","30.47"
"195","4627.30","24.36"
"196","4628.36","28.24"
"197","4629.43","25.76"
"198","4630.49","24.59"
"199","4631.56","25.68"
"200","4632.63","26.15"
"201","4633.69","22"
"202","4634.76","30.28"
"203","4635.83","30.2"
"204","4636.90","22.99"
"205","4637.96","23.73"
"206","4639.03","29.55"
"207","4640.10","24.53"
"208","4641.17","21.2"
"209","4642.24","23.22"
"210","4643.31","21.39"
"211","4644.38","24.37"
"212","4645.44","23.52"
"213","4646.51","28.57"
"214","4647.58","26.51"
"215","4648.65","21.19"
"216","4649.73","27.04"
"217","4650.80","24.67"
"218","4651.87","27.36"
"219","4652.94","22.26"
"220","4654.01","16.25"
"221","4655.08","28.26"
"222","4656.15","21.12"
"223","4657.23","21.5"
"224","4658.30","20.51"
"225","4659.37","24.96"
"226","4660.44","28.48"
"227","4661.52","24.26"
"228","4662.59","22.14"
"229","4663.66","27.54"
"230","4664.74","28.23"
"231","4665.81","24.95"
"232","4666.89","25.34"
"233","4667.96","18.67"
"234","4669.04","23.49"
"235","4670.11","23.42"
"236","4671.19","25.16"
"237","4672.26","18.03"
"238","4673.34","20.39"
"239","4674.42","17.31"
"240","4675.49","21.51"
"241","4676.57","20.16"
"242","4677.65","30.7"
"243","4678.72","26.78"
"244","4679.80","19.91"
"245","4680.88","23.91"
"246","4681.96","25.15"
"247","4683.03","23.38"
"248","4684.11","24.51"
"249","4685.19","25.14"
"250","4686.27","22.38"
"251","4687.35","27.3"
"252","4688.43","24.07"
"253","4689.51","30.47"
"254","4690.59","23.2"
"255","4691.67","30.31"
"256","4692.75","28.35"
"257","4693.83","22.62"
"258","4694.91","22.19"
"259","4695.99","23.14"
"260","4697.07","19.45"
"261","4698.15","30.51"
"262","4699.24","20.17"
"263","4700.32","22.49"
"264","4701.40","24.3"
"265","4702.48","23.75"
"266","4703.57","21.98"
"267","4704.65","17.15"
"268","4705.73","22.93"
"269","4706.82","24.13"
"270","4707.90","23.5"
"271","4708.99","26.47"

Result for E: 18.76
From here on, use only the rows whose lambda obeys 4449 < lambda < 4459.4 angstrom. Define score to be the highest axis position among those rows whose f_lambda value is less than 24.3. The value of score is 4458.90 angstrom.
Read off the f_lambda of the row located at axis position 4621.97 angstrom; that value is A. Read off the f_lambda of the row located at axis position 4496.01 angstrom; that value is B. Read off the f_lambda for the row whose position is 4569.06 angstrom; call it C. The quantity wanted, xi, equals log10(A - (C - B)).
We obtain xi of 1.49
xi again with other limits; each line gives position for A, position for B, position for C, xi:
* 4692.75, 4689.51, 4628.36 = 1.49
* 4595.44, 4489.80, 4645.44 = 1.32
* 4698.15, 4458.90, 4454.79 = 1.35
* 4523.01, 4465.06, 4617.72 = 1.40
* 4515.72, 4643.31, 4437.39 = 1.32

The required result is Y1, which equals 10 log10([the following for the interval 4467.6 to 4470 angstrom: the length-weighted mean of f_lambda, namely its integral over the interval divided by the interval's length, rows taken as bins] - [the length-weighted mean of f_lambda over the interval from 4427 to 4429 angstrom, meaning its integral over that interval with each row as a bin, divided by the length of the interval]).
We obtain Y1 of 7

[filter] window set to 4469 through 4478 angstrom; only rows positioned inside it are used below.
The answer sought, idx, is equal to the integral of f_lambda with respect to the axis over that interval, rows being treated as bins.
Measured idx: 216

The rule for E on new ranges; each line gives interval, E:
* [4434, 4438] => 21.36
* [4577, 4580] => 21.79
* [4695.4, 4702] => 19.45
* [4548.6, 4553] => 17.48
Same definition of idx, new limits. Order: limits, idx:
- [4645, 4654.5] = 230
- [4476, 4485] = 201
